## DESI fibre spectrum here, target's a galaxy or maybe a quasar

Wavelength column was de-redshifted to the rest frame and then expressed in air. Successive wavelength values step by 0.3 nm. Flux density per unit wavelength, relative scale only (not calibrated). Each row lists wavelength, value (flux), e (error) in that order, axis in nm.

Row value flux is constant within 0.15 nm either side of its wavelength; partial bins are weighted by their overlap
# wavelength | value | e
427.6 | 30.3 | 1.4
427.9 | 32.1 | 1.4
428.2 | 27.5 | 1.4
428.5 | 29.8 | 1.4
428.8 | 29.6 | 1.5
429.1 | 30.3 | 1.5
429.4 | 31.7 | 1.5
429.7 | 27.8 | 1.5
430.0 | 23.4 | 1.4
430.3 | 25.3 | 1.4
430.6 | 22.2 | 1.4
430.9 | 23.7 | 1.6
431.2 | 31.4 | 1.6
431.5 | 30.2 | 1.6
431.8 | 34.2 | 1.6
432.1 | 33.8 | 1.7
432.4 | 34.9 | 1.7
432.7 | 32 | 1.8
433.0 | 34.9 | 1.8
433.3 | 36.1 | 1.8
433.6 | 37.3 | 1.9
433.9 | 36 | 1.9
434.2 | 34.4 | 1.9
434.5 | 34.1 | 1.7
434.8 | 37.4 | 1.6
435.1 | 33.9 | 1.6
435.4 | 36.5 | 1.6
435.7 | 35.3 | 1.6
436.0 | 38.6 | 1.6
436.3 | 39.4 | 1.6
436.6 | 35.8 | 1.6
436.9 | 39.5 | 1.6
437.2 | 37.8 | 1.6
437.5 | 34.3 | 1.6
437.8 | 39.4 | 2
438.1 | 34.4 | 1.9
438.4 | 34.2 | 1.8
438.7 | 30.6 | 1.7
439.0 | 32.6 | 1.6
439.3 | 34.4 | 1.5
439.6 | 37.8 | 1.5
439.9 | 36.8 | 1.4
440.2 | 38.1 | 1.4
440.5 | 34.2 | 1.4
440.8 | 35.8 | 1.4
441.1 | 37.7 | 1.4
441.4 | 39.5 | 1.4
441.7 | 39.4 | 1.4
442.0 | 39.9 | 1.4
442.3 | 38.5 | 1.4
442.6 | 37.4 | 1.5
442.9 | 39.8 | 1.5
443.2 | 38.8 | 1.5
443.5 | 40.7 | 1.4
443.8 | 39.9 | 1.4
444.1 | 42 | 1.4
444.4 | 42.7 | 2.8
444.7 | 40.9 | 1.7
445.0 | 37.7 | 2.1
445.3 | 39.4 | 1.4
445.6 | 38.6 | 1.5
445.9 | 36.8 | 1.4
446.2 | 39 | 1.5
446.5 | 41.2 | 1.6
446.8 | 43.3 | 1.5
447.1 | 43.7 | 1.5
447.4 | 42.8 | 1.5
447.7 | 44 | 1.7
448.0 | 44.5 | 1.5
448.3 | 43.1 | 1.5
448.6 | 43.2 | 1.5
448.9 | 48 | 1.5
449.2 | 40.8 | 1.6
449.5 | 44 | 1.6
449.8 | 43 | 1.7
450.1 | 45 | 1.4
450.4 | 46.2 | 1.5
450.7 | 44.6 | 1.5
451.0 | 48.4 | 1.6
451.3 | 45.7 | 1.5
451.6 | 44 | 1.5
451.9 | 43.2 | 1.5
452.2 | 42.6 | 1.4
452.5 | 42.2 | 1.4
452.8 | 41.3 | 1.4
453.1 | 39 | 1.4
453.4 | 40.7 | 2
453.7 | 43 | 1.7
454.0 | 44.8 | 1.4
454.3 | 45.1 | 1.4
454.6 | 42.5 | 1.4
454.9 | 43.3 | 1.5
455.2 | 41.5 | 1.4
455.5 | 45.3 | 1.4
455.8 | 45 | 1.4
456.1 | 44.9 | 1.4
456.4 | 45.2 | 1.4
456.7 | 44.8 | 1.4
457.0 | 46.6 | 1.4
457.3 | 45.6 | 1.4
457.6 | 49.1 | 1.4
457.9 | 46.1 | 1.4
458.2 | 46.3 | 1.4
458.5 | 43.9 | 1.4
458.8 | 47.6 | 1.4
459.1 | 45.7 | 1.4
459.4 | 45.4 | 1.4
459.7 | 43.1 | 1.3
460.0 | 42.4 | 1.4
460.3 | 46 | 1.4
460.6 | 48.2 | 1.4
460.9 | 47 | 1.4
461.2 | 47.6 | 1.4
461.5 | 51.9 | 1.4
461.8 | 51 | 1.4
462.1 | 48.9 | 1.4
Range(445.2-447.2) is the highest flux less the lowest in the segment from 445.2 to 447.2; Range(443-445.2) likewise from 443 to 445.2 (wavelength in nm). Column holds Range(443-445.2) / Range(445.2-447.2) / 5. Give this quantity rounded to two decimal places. 0.14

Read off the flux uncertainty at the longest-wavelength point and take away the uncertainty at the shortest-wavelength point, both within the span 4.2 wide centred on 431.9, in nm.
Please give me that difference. 0.50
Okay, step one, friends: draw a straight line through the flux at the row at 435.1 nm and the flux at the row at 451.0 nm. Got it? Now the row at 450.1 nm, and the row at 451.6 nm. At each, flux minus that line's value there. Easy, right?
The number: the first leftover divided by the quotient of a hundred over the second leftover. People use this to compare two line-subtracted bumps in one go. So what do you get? 0.13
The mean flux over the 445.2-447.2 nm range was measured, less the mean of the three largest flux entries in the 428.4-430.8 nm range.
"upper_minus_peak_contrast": 10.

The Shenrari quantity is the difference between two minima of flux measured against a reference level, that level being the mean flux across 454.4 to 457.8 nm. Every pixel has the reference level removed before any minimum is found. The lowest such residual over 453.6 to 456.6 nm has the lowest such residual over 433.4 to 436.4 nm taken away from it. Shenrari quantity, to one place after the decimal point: 7.6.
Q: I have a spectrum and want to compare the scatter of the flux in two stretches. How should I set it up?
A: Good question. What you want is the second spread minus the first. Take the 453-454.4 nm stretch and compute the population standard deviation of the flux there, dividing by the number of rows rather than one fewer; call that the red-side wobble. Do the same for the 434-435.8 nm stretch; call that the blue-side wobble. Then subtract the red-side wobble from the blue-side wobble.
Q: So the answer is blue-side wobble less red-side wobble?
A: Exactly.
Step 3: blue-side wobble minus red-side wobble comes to -1.1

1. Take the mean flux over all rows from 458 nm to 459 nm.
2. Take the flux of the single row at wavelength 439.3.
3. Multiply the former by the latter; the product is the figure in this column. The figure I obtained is 1580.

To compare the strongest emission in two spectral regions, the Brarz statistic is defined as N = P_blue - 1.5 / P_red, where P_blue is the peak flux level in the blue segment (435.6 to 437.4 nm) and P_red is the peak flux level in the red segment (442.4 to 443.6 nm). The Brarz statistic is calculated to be 39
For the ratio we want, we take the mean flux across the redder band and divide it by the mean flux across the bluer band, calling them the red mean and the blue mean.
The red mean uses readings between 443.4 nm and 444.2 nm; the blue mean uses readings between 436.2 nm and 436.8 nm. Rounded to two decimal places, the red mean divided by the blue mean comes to 1.09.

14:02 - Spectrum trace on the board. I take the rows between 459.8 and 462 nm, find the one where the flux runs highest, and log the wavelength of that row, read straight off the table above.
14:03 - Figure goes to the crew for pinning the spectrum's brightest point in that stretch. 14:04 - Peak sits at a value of 461.5 nm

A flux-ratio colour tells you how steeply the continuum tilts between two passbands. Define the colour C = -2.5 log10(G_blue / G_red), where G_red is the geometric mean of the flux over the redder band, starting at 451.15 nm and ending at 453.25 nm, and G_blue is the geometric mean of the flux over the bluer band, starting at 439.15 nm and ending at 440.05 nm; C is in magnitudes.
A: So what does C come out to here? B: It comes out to 0.17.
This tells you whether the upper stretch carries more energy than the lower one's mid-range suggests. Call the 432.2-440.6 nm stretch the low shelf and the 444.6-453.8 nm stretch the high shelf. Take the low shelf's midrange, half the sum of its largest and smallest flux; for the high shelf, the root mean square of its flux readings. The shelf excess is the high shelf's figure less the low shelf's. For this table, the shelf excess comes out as 7.6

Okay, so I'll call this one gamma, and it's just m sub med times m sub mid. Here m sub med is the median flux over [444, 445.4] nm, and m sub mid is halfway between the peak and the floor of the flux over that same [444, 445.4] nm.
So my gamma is 1644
